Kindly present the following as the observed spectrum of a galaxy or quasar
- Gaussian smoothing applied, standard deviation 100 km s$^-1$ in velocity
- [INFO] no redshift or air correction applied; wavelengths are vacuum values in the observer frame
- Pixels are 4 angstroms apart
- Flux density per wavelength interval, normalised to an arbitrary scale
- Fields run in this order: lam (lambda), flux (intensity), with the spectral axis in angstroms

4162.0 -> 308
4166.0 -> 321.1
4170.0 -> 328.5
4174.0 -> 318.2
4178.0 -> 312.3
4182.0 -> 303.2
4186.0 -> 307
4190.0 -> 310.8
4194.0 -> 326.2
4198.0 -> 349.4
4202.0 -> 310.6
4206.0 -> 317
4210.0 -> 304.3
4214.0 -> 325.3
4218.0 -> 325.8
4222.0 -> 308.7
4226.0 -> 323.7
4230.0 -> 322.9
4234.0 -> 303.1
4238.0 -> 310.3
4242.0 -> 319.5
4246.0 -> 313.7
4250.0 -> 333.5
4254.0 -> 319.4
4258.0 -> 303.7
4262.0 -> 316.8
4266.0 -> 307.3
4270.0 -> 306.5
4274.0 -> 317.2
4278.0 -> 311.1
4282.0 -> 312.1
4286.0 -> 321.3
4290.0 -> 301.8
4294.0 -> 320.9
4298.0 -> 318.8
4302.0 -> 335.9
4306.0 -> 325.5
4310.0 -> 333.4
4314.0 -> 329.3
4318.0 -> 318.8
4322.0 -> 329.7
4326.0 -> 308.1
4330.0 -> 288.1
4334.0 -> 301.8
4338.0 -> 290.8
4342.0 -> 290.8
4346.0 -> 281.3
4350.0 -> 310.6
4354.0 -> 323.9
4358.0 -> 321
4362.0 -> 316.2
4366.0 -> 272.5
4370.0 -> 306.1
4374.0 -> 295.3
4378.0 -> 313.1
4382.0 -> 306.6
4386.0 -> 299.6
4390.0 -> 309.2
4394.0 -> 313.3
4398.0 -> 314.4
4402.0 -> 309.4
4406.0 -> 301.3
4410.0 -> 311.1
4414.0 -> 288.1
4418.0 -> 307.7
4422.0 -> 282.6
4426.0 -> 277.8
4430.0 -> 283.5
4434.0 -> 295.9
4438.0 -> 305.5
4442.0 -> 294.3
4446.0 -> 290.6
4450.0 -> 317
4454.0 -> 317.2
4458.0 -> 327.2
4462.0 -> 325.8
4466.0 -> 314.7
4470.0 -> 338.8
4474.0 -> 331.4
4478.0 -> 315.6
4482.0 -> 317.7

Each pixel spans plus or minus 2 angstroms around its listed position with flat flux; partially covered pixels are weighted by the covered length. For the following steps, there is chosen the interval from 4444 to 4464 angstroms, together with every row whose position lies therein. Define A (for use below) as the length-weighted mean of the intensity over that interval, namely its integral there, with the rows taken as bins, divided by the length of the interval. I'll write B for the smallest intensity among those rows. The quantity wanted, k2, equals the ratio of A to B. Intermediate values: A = 316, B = 290.6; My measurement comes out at 1.09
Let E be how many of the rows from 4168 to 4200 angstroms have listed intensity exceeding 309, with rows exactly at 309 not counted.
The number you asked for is 6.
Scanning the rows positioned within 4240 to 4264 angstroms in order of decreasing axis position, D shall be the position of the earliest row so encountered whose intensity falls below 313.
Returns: 4258.0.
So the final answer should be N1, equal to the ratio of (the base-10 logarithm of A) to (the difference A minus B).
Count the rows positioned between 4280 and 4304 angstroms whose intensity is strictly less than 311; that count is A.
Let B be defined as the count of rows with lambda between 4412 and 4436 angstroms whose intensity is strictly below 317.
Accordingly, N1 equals 0.0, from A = 1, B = 6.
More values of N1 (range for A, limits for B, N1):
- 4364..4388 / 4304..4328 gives 0.2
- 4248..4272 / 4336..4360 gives -0.5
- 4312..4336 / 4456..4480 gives 0.5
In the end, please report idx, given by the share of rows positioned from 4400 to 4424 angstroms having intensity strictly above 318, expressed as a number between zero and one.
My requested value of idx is 0.0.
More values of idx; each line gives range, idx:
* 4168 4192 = 0.3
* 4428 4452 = 0.0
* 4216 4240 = 0.5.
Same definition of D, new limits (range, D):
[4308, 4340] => 4338.0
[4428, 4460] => 4446.0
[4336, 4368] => 4366.0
